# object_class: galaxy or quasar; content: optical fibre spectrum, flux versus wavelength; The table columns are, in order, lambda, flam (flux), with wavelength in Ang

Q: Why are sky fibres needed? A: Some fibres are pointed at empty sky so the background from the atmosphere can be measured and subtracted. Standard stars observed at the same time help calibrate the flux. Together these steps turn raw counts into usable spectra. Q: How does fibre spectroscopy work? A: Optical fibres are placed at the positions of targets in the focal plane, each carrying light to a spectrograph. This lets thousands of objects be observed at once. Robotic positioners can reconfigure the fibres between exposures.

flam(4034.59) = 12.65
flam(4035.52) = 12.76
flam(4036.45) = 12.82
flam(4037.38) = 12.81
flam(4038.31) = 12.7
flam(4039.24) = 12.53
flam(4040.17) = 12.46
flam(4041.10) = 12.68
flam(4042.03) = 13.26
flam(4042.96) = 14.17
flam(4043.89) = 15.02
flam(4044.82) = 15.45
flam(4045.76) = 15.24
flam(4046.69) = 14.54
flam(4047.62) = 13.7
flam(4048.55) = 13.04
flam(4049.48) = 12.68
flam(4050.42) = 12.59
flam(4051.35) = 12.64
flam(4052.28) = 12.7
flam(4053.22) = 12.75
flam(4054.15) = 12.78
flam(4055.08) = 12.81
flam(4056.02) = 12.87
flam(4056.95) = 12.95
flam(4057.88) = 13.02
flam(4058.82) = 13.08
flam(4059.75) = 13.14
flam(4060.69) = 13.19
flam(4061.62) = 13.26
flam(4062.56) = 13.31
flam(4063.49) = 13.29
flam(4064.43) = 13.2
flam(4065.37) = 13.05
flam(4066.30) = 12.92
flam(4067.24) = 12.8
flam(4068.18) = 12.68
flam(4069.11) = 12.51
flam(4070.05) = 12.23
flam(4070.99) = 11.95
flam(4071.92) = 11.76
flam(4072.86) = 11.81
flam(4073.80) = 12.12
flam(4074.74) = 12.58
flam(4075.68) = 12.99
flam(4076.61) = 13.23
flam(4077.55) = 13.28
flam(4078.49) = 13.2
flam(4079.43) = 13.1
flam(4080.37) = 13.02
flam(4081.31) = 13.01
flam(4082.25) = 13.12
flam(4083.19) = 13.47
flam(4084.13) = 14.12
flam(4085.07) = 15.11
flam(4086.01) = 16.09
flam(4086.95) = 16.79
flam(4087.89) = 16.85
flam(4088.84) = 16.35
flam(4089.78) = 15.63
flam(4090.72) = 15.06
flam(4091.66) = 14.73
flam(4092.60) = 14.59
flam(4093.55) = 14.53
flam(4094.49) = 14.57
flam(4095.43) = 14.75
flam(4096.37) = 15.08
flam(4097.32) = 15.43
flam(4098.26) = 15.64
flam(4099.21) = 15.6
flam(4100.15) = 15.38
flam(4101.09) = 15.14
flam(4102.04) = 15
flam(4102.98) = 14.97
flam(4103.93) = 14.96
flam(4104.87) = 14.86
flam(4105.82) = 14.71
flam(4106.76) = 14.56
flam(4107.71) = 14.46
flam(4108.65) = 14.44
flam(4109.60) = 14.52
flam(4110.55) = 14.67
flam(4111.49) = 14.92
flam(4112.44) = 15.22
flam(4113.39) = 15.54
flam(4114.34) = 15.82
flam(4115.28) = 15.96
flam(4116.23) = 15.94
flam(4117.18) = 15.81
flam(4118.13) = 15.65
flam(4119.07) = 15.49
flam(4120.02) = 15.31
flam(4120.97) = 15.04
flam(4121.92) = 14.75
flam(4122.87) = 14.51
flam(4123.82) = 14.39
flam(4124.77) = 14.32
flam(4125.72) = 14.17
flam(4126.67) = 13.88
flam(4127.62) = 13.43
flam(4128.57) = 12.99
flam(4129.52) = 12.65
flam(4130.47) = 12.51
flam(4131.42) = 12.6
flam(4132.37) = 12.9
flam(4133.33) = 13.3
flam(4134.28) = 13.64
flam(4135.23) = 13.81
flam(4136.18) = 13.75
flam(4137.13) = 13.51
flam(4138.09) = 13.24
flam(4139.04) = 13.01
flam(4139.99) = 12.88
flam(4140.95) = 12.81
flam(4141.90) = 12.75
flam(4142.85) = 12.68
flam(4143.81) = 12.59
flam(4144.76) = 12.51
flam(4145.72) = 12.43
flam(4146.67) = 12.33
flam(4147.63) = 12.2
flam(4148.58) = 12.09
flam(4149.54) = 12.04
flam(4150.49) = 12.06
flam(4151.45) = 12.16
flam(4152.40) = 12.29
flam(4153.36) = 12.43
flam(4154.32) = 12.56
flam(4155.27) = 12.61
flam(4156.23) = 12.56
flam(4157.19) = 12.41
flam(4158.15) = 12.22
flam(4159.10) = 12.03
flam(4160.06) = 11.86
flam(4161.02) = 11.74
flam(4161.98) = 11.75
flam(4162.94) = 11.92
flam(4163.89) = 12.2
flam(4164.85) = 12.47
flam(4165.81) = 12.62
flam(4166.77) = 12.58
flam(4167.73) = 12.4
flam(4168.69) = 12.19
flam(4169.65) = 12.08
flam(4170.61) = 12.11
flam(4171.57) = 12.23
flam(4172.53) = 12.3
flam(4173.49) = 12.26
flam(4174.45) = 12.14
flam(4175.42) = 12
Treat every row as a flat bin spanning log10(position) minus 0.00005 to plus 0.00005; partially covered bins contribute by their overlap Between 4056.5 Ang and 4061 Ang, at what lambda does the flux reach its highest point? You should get 4060.69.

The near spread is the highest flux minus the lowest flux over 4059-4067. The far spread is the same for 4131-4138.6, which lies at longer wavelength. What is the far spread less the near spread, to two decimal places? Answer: 0.82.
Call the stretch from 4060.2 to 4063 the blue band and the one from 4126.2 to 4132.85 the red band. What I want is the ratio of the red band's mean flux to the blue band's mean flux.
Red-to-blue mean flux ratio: 0.98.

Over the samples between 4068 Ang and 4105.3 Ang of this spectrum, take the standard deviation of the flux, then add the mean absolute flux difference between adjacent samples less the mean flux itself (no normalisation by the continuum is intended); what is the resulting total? -12.5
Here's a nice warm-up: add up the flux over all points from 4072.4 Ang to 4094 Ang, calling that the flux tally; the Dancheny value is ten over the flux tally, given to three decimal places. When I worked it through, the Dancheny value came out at 0.031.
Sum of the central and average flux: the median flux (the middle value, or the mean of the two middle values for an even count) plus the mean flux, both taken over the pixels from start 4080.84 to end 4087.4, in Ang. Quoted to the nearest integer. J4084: 29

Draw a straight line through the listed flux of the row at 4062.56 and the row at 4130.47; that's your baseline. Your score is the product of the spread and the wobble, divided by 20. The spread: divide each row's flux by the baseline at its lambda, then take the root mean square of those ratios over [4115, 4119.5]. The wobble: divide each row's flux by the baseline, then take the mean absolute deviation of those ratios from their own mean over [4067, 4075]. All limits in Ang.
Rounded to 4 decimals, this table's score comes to 0.0015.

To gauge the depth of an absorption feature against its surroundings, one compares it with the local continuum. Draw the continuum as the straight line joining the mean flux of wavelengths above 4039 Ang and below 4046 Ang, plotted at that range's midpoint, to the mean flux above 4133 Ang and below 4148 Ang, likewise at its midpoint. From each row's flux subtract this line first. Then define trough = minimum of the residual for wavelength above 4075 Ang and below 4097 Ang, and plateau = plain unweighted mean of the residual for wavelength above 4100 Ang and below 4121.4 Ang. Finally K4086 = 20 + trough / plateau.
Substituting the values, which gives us 19.7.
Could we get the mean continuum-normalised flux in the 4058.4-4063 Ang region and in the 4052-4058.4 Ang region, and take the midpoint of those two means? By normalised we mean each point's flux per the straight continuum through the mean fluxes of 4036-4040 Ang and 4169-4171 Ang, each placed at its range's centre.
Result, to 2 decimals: 1.03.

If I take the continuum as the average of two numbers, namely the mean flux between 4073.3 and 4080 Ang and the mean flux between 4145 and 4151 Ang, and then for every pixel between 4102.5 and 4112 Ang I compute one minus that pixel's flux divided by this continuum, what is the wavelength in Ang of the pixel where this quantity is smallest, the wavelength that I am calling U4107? 4102.98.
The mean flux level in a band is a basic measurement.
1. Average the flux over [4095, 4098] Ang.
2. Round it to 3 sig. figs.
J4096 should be 15.1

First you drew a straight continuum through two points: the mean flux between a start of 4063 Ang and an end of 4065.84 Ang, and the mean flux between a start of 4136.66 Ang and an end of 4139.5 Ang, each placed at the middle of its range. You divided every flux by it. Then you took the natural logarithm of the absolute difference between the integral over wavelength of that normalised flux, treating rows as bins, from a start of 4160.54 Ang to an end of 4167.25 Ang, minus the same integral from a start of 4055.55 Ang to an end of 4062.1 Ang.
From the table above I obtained -1.1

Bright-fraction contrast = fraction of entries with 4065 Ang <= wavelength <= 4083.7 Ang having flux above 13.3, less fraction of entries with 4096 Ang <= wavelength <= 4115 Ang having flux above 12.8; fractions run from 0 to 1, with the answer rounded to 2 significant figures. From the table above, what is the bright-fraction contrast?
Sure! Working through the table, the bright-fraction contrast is -0.95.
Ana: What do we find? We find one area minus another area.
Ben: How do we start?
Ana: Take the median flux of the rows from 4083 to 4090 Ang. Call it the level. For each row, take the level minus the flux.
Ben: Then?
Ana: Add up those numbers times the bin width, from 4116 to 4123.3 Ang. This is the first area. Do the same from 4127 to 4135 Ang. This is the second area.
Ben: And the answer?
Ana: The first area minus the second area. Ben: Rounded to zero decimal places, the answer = -18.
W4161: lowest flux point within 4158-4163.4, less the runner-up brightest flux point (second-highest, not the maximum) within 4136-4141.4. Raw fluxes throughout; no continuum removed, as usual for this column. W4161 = -1.8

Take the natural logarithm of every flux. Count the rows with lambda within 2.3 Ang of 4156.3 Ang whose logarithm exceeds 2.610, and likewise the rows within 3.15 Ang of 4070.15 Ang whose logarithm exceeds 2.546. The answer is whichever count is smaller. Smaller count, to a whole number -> 0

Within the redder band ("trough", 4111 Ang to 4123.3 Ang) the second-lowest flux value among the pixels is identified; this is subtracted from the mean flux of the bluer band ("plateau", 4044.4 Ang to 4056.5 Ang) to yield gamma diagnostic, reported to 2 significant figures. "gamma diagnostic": -1.4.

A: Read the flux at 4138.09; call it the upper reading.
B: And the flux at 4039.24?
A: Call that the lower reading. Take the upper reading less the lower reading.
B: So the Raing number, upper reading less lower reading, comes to 1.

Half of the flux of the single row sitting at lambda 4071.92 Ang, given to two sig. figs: 5.9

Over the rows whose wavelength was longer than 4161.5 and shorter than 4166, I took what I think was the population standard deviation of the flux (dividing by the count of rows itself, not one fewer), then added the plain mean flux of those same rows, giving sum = 12.5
